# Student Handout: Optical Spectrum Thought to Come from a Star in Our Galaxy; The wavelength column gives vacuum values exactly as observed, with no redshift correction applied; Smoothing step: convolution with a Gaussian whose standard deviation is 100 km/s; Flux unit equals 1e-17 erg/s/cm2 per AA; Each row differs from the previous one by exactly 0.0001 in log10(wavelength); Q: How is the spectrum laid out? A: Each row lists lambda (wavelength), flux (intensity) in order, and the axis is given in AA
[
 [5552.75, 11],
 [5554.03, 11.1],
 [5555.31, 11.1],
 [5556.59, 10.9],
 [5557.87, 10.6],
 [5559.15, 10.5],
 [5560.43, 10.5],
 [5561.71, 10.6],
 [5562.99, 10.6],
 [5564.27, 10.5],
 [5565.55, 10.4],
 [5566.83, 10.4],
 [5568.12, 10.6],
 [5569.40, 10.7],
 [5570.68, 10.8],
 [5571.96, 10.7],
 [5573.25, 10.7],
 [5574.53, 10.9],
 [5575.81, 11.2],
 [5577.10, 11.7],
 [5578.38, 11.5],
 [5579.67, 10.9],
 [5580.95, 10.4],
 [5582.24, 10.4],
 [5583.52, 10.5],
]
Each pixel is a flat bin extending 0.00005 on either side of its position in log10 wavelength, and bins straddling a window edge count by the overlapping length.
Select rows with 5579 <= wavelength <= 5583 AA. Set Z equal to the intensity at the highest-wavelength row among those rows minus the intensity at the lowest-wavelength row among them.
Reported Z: -0.5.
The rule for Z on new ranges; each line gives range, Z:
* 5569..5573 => 0.0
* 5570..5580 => 0.1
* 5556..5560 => -0.4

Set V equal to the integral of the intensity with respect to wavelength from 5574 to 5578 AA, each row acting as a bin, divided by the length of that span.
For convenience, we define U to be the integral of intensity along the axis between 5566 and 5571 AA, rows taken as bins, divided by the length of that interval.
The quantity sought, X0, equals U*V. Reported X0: 120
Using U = 10.6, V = 11.3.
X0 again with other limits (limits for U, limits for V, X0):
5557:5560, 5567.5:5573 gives 113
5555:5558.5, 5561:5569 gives 114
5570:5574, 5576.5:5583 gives 118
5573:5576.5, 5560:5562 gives 116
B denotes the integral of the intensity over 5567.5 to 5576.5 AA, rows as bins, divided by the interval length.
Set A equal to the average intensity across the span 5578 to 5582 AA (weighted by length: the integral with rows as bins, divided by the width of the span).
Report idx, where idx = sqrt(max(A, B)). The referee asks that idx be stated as 3.29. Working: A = 10.8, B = 10.8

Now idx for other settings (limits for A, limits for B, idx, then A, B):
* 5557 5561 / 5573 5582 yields 3.32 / 10.6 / 11.0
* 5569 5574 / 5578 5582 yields 3.29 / 10.7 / 10.8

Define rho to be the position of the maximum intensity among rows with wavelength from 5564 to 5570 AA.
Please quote 5569.40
